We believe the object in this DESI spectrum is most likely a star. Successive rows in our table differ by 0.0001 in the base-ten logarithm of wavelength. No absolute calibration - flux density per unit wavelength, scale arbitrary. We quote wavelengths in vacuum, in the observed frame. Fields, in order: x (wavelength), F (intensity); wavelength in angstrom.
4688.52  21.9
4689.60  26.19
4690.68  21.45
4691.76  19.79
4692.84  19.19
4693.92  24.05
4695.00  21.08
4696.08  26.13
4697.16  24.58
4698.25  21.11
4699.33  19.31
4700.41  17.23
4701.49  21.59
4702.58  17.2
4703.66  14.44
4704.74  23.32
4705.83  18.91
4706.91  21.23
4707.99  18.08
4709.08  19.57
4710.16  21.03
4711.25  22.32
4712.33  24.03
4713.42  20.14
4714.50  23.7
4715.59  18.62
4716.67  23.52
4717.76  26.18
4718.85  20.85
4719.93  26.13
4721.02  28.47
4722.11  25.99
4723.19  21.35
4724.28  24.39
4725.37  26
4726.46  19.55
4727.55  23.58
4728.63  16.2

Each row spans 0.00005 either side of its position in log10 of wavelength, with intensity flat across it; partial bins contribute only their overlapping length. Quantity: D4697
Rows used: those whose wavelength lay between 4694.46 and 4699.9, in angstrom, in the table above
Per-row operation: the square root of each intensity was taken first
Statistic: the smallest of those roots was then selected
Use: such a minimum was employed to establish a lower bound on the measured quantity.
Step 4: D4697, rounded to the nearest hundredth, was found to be 4.39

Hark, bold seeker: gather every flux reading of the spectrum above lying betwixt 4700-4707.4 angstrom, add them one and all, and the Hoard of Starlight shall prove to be 134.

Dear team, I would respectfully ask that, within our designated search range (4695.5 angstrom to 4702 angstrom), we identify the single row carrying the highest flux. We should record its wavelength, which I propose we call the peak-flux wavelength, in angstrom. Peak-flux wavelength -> 4696.08 angstrom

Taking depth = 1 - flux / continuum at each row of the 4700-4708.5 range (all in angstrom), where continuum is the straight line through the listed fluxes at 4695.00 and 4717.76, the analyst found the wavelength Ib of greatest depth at 4703.66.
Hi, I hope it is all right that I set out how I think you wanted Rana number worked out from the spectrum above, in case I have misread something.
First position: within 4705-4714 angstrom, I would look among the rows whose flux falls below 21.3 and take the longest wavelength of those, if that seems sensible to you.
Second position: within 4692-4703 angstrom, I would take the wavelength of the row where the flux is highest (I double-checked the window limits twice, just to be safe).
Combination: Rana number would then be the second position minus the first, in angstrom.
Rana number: -17.3 angstrom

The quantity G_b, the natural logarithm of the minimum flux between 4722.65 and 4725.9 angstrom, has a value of 3.06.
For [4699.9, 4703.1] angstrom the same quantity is 2.84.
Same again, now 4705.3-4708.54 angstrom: 2.89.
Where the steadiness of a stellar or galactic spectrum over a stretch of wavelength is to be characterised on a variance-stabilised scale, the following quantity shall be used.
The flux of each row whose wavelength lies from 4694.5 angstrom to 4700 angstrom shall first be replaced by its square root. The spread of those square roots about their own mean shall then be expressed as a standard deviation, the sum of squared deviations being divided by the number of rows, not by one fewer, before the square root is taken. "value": 0.26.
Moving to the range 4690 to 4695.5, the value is 0.18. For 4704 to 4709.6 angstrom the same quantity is 0.20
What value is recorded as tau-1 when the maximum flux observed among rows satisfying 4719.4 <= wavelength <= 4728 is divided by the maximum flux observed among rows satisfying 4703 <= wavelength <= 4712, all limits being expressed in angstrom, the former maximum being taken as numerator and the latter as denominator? 1.221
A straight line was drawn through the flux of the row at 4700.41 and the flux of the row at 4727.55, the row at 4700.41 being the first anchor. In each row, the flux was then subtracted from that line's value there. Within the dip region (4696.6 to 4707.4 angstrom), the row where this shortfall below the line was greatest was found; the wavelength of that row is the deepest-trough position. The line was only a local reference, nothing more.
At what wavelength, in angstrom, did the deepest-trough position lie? 4703.66 angstrom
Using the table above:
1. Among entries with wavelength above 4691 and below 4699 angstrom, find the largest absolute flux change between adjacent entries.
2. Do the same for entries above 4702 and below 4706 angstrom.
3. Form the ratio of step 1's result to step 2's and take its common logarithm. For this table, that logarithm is -0.25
